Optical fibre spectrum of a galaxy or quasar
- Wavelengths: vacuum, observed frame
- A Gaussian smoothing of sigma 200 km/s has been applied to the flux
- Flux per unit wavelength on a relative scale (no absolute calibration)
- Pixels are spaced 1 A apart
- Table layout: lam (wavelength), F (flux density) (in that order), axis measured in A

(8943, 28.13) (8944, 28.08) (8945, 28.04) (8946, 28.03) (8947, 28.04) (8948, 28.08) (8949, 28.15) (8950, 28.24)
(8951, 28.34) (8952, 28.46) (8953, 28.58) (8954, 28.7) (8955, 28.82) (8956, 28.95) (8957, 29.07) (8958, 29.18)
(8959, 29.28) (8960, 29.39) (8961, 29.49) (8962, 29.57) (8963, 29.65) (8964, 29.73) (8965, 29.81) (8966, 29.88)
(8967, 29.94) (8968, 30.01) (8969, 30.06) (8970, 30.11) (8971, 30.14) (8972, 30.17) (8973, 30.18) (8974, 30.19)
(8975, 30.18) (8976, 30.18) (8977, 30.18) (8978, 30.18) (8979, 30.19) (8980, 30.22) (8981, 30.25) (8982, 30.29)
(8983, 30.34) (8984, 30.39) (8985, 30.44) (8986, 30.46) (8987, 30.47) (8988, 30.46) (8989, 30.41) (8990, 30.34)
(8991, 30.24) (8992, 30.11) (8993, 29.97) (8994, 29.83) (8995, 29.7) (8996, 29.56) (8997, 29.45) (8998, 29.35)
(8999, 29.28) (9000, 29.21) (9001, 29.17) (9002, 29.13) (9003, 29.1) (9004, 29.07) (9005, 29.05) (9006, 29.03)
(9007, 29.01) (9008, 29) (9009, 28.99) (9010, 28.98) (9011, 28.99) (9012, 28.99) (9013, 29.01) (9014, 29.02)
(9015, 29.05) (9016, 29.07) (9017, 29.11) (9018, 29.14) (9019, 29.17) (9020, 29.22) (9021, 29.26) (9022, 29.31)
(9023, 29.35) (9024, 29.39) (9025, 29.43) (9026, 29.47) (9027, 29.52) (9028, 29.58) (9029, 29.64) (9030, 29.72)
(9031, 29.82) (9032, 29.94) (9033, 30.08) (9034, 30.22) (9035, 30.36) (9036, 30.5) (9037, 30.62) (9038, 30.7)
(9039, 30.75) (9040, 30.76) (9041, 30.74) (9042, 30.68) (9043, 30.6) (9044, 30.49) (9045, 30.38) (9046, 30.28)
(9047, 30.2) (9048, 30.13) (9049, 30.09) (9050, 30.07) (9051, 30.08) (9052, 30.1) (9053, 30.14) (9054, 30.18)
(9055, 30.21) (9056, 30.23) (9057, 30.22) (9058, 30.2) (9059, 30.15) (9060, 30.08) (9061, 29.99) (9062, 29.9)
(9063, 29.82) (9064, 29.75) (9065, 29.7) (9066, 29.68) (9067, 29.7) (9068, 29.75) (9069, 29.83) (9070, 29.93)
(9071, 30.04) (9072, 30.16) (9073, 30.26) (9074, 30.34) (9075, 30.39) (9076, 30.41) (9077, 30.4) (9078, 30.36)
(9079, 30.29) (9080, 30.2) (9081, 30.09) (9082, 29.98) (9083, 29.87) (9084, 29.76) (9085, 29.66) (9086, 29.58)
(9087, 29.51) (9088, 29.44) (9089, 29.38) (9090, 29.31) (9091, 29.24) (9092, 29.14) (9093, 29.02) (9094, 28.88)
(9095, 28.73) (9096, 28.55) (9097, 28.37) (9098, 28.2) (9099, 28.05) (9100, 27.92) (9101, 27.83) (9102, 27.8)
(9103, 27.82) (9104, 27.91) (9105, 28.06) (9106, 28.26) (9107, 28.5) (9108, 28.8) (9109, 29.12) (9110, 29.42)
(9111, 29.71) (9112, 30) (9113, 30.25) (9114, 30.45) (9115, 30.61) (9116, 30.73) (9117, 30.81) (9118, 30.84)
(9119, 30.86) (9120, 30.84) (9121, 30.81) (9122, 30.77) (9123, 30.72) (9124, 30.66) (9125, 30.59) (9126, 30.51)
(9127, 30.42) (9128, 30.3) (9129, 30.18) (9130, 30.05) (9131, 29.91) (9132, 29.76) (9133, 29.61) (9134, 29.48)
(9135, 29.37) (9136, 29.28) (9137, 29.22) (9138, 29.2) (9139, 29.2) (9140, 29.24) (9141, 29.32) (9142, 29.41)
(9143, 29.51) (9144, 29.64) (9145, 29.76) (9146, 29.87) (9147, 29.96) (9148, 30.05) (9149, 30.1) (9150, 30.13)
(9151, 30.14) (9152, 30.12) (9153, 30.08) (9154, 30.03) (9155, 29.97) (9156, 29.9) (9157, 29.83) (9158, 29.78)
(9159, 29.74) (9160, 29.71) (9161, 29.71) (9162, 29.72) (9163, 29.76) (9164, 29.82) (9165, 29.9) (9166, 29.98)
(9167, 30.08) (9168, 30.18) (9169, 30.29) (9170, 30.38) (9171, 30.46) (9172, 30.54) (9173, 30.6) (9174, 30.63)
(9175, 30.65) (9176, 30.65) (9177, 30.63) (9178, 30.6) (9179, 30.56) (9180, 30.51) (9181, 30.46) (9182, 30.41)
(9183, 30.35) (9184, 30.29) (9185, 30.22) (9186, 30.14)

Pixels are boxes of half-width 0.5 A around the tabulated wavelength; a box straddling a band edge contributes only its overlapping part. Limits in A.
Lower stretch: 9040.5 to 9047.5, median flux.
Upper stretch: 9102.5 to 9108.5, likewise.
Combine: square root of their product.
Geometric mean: 29.3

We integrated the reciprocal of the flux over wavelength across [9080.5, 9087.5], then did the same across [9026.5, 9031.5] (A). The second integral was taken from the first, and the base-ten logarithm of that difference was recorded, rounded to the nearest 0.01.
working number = -1.18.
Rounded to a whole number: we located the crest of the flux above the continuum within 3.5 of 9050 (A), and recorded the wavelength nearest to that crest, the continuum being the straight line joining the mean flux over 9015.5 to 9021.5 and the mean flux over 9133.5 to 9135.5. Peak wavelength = 9047 A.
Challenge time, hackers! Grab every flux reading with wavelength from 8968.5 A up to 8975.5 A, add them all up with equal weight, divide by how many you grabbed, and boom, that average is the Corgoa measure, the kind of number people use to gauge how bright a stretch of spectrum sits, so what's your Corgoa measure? 30.1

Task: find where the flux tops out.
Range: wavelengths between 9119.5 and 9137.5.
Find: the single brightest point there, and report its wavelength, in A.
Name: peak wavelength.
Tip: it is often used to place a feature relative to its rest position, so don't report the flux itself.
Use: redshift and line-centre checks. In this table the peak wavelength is 9120 A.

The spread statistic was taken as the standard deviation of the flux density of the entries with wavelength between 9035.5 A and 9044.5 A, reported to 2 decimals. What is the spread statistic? 0.10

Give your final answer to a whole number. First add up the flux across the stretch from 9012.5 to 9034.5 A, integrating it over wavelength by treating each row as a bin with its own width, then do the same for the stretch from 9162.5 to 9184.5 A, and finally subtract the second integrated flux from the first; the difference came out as -20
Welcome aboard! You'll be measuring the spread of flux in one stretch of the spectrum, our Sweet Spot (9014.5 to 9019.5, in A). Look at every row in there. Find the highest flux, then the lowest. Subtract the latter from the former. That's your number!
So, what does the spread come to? 0.12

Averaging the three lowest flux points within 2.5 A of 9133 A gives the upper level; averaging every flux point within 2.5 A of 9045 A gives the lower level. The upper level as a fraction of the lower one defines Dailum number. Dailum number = 0.97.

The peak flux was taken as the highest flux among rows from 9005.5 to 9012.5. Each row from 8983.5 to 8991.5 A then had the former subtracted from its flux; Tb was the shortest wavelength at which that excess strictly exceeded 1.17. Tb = 8984 A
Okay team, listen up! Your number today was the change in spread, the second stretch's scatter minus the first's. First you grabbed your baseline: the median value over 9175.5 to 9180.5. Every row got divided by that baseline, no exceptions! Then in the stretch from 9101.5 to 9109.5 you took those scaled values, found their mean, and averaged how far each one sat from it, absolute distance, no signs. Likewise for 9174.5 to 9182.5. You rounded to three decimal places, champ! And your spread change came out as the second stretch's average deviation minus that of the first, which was -0.010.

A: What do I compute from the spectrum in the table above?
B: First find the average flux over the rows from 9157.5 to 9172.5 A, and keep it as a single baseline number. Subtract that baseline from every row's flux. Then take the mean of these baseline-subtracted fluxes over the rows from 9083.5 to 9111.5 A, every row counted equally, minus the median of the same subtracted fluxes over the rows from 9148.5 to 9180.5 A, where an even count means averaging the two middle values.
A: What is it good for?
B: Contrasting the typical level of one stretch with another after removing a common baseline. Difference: -1.3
